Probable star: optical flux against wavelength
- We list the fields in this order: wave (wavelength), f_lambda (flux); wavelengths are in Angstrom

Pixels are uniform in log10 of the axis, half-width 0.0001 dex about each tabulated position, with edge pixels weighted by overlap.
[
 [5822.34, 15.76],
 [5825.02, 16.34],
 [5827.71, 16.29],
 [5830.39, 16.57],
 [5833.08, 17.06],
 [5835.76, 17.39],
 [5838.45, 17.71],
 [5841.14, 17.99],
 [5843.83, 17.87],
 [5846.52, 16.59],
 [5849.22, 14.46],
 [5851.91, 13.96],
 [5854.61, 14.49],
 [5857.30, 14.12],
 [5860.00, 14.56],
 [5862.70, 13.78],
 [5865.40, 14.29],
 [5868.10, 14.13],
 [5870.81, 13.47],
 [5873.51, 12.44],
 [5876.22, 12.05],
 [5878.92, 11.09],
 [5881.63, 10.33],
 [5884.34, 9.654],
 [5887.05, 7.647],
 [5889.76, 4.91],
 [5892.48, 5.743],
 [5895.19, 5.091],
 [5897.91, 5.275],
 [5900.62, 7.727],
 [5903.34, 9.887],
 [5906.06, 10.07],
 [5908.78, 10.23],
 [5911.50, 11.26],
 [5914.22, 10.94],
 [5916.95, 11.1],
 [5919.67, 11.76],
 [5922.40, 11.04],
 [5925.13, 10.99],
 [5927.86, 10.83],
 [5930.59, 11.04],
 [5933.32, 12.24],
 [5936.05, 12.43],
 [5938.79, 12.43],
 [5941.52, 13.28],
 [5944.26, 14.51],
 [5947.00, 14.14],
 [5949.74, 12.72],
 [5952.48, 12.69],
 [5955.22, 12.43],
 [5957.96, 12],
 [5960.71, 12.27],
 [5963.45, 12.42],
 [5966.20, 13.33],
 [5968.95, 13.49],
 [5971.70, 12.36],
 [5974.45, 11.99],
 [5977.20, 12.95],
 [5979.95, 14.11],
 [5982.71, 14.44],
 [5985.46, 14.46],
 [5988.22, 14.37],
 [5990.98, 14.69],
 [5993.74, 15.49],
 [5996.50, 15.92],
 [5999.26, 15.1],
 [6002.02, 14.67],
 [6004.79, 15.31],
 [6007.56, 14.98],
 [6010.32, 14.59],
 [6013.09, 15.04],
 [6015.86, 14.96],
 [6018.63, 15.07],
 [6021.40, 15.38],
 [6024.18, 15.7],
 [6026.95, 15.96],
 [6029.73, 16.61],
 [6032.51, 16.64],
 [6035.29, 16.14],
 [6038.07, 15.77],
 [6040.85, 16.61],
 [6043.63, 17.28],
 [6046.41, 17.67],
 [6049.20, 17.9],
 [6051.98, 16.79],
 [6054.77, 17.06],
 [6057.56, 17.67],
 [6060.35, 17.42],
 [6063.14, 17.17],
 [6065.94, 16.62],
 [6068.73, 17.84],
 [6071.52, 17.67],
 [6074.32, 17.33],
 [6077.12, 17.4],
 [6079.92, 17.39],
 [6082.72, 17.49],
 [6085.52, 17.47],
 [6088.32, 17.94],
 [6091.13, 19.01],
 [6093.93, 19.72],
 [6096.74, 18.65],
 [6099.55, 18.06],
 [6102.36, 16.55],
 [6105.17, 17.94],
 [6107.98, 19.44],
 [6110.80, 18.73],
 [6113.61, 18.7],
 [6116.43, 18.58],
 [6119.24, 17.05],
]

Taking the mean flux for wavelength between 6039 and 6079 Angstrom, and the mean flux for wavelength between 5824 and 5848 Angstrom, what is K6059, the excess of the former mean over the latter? 0.2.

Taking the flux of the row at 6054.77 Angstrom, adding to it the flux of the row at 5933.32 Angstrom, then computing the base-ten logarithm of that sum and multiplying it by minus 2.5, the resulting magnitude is -3.67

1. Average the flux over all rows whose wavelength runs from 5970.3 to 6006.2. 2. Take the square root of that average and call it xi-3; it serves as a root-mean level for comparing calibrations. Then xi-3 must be 3.8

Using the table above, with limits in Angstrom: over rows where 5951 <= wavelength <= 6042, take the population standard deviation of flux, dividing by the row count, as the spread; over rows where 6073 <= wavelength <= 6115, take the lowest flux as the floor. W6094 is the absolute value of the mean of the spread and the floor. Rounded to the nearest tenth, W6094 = 9.0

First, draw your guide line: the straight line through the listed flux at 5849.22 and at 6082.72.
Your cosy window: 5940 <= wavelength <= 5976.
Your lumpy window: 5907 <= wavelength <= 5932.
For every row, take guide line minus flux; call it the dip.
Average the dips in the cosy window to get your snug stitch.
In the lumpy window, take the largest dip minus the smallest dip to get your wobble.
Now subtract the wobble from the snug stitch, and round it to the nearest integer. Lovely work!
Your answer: 2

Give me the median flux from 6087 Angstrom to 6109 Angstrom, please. 18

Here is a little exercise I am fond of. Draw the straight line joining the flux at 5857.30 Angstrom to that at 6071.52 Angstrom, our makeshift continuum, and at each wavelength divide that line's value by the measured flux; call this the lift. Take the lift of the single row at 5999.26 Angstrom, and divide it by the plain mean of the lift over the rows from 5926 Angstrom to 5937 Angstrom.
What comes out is 0.82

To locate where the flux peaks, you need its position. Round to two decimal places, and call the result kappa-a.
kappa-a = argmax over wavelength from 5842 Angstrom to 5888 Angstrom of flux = 5843.83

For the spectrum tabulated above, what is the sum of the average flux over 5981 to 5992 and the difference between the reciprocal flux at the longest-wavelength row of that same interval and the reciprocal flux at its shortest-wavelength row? 14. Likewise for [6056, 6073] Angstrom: 17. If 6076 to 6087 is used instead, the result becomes 17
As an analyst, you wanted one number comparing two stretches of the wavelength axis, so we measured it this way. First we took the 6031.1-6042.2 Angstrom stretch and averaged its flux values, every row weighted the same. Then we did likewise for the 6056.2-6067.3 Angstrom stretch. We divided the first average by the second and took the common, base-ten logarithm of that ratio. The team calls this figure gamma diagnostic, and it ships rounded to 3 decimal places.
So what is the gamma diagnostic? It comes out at -0.024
